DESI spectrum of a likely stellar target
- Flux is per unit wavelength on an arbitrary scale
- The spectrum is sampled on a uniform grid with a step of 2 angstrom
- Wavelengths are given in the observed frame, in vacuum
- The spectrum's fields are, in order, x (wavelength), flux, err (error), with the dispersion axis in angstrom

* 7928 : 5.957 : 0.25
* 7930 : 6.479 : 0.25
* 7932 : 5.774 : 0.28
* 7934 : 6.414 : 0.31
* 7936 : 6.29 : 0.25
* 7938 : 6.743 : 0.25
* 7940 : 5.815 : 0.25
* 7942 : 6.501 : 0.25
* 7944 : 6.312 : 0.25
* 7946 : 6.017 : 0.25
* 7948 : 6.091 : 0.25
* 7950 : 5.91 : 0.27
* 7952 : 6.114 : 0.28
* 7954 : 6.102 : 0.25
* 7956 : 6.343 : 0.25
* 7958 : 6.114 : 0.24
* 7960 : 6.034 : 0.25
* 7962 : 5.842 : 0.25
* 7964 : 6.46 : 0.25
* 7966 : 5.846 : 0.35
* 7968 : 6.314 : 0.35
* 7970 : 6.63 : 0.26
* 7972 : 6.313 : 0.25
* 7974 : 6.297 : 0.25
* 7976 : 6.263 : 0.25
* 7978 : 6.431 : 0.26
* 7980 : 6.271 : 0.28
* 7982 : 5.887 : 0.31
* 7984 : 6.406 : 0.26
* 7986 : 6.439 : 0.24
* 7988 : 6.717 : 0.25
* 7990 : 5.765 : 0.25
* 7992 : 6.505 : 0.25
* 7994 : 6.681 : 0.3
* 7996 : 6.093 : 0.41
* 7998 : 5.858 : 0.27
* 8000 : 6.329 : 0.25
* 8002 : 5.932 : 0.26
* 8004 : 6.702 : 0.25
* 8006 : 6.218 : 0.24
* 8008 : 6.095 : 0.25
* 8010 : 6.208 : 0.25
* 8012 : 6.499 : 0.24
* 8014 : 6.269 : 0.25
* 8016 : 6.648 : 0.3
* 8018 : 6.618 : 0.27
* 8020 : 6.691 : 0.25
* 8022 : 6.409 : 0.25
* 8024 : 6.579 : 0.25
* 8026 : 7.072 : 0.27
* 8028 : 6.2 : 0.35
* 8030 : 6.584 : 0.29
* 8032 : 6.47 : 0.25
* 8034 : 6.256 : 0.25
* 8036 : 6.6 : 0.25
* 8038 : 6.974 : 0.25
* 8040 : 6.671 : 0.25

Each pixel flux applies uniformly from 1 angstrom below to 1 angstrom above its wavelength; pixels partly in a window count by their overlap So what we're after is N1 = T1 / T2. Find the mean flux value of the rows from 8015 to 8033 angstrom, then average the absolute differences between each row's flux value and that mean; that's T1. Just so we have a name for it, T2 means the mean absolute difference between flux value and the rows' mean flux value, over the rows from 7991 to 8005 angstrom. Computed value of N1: 0.5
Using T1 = 0.15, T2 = 0.29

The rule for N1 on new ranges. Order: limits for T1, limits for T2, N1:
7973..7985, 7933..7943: 0.5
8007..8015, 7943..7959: 1.2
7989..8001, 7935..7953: 1.3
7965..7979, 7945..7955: 2.1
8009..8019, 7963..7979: 1.2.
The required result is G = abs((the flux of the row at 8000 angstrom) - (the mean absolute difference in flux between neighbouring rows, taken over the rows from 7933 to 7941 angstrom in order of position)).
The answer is 5.8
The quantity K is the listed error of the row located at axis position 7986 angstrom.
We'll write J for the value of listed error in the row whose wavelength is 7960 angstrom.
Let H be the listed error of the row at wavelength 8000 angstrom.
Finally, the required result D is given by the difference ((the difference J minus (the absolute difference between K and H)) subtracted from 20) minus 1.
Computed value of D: 18.8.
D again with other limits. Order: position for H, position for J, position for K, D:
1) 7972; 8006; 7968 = 18.9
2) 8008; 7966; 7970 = 18.7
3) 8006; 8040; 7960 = 18.8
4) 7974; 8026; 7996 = 18.9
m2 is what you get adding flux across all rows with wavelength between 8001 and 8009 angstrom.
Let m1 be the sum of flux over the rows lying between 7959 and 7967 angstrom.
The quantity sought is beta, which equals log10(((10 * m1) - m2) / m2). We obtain 0.939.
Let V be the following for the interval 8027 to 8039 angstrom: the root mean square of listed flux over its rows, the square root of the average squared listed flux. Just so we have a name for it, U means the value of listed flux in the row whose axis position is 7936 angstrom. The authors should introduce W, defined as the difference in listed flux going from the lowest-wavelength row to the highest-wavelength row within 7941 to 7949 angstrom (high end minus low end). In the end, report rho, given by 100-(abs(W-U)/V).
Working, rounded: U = 6.29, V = 6.52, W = -0.4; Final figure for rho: 99.0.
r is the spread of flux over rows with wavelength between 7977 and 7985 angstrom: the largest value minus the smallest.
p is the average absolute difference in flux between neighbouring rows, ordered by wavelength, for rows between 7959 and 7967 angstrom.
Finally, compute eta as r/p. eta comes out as 1.1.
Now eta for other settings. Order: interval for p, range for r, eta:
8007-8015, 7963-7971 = 3.7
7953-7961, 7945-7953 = 1.1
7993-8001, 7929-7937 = 1.6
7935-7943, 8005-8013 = 0.6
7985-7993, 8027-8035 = 0.6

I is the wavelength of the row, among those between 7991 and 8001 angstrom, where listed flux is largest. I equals 7994 angstrom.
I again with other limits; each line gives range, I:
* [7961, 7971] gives 7970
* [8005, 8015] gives 8012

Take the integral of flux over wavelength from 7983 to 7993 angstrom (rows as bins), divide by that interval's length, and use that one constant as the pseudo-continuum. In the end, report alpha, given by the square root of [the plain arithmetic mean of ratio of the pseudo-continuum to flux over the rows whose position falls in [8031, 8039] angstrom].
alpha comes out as 0.98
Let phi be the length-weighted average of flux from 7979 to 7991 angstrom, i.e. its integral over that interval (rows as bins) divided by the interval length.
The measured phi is 6.25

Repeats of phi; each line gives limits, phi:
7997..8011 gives 6.19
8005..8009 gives 6.16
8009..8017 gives 6.41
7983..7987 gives 6.42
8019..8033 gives 6.57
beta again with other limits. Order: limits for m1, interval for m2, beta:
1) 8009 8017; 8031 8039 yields 0.942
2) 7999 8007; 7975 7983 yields 0.961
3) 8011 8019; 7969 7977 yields 0.964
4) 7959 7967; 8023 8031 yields 0.911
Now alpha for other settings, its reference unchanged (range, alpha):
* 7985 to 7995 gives 1.00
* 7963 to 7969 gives 1.01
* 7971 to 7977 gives 1.01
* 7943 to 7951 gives 1.02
